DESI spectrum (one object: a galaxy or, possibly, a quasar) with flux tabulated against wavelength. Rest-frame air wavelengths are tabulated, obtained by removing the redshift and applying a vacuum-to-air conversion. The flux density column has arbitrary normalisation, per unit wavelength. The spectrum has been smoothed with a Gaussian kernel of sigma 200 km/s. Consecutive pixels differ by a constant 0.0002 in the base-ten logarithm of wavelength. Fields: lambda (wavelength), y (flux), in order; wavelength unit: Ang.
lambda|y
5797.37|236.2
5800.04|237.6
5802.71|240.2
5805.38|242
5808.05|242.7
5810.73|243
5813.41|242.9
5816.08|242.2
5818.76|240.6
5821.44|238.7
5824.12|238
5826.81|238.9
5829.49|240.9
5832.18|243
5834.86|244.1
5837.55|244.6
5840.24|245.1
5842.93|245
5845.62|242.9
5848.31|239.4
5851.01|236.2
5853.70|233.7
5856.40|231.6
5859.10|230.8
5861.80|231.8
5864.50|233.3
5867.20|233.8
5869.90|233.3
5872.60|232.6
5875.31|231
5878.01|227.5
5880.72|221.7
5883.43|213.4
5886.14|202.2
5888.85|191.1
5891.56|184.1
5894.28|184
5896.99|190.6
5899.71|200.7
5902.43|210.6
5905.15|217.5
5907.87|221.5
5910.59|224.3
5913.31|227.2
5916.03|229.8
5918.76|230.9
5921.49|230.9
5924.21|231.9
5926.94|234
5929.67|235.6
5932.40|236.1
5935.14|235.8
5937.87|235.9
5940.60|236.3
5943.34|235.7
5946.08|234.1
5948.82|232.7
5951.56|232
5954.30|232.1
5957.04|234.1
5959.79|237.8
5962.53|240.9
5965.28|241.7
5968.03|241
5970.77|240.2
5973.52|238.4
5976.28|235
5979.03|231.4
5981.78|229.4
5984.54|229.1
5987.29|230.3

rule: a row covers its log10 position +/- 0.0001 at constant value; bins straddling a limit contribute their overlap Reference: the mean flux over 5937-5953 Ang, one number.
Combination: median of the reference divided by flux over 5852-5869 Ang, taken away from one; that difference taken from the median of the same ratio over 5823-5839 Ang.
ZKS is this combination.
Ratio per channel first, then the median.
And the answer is 0.98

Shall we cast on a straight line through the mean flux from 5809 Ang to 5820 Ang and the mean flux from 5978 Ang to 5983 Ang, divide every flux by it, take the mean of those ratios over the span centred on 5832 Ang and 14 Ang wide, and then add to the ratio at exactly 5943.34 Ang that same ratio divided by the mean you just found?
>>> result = 2.02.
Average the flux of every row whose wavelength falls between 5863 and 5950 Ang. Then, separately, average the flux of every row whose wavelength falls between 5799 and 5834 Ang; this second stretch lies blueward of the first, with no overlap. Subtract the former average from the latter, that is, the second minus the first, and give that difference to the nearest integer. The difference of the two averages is 18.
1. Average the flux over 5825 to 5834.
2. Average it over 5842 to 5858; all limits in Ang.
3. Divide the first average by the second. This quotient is 1.01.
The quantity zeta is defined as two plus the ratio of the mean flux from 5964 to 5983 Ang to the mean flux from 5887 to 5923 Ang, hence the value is 3.12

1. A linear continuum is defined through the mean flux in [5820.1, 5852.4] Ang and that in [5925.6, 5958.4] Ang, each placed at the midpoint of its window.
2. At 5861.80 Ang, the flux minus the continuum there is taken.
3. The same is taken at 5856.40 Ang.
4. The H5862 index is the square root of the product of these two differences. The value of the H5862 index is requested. 8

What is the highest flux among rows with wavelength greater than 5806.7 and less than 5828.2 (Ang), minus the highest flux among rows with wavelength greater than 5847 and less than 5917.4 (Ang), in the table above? 3.6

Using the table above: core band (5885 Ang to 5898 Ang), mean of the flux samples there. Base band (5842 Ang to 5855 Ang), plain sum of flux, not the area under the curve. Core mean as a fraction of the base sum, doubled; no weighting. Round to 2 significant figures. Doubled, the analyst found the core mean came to 0.32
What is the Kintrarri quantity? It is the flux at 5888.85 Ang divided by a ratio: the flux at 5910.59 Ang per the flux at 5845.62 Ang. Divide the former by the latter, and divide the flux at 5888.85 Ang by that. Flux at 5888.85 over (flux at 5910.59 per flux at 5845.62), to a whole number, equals 207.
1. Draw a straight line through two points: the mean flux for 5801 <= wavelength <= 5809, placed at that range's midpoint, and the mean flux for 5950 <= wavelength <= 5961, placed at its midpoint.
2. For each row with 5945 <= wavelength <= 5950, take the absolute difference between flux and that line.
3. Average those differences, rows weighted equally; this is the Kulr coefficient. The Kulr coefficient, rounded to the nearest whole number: 1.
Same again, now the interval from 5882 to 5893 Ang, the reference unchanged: 40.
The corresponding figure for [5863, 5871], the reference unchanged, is 5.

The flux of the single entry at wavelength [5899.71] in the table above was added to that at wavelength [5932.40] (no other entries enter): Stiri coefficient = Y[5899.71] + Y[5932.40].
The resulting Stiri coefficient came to 437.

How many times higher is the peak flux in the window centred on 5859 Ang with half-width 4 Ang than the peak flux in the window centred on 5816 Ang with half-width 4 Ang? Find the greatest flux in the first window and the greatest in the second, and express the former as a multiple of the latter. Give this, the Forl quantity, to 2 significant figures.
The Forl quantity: 0.95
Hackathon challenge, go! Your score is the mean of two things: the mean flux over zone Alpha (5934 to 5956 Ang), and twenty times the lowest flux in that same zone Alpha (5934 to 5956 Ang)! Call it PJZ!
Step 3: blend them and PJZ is 2437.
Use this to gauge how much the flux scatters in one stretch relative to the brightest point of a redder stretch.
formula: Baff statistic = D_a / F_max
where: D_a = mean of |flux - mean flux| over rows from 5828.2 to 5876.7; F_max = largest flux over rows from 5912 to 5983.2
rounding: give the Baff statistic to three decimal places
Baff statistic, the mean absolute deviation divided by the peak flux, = 0.021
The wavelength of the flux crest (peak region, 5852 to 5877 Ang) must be 5867.20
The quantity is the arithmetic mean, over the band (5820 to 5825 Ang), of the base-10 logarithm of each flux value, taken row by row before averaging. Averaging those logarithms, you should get 2.38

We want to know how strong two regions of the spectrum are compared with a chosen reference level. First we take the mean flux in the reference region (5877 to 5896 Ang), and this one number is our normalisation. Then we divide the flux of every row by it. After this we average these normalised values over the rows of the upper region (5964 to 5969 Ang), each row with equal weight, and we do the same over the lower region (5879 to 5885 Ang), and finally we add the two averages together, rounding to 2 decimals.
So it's 2.26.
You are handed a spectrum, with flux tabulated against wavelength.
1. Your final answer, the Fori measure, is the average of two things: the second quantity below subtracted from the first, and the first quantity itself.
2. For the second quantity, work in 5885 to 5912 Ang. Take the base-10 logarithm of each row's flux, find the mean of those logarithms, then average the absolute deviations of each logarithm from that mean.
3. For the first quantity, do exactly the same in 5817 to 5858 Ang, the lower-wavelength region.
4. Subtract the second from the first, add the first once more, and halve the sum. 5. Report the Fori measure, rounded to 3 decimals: -0.007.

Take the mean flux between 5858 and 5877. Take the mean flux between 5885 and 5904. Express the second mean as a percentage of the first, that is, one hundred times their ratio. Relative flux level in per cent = 84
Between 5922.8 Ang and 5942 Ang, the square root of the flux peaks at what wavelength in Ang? 5940.60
